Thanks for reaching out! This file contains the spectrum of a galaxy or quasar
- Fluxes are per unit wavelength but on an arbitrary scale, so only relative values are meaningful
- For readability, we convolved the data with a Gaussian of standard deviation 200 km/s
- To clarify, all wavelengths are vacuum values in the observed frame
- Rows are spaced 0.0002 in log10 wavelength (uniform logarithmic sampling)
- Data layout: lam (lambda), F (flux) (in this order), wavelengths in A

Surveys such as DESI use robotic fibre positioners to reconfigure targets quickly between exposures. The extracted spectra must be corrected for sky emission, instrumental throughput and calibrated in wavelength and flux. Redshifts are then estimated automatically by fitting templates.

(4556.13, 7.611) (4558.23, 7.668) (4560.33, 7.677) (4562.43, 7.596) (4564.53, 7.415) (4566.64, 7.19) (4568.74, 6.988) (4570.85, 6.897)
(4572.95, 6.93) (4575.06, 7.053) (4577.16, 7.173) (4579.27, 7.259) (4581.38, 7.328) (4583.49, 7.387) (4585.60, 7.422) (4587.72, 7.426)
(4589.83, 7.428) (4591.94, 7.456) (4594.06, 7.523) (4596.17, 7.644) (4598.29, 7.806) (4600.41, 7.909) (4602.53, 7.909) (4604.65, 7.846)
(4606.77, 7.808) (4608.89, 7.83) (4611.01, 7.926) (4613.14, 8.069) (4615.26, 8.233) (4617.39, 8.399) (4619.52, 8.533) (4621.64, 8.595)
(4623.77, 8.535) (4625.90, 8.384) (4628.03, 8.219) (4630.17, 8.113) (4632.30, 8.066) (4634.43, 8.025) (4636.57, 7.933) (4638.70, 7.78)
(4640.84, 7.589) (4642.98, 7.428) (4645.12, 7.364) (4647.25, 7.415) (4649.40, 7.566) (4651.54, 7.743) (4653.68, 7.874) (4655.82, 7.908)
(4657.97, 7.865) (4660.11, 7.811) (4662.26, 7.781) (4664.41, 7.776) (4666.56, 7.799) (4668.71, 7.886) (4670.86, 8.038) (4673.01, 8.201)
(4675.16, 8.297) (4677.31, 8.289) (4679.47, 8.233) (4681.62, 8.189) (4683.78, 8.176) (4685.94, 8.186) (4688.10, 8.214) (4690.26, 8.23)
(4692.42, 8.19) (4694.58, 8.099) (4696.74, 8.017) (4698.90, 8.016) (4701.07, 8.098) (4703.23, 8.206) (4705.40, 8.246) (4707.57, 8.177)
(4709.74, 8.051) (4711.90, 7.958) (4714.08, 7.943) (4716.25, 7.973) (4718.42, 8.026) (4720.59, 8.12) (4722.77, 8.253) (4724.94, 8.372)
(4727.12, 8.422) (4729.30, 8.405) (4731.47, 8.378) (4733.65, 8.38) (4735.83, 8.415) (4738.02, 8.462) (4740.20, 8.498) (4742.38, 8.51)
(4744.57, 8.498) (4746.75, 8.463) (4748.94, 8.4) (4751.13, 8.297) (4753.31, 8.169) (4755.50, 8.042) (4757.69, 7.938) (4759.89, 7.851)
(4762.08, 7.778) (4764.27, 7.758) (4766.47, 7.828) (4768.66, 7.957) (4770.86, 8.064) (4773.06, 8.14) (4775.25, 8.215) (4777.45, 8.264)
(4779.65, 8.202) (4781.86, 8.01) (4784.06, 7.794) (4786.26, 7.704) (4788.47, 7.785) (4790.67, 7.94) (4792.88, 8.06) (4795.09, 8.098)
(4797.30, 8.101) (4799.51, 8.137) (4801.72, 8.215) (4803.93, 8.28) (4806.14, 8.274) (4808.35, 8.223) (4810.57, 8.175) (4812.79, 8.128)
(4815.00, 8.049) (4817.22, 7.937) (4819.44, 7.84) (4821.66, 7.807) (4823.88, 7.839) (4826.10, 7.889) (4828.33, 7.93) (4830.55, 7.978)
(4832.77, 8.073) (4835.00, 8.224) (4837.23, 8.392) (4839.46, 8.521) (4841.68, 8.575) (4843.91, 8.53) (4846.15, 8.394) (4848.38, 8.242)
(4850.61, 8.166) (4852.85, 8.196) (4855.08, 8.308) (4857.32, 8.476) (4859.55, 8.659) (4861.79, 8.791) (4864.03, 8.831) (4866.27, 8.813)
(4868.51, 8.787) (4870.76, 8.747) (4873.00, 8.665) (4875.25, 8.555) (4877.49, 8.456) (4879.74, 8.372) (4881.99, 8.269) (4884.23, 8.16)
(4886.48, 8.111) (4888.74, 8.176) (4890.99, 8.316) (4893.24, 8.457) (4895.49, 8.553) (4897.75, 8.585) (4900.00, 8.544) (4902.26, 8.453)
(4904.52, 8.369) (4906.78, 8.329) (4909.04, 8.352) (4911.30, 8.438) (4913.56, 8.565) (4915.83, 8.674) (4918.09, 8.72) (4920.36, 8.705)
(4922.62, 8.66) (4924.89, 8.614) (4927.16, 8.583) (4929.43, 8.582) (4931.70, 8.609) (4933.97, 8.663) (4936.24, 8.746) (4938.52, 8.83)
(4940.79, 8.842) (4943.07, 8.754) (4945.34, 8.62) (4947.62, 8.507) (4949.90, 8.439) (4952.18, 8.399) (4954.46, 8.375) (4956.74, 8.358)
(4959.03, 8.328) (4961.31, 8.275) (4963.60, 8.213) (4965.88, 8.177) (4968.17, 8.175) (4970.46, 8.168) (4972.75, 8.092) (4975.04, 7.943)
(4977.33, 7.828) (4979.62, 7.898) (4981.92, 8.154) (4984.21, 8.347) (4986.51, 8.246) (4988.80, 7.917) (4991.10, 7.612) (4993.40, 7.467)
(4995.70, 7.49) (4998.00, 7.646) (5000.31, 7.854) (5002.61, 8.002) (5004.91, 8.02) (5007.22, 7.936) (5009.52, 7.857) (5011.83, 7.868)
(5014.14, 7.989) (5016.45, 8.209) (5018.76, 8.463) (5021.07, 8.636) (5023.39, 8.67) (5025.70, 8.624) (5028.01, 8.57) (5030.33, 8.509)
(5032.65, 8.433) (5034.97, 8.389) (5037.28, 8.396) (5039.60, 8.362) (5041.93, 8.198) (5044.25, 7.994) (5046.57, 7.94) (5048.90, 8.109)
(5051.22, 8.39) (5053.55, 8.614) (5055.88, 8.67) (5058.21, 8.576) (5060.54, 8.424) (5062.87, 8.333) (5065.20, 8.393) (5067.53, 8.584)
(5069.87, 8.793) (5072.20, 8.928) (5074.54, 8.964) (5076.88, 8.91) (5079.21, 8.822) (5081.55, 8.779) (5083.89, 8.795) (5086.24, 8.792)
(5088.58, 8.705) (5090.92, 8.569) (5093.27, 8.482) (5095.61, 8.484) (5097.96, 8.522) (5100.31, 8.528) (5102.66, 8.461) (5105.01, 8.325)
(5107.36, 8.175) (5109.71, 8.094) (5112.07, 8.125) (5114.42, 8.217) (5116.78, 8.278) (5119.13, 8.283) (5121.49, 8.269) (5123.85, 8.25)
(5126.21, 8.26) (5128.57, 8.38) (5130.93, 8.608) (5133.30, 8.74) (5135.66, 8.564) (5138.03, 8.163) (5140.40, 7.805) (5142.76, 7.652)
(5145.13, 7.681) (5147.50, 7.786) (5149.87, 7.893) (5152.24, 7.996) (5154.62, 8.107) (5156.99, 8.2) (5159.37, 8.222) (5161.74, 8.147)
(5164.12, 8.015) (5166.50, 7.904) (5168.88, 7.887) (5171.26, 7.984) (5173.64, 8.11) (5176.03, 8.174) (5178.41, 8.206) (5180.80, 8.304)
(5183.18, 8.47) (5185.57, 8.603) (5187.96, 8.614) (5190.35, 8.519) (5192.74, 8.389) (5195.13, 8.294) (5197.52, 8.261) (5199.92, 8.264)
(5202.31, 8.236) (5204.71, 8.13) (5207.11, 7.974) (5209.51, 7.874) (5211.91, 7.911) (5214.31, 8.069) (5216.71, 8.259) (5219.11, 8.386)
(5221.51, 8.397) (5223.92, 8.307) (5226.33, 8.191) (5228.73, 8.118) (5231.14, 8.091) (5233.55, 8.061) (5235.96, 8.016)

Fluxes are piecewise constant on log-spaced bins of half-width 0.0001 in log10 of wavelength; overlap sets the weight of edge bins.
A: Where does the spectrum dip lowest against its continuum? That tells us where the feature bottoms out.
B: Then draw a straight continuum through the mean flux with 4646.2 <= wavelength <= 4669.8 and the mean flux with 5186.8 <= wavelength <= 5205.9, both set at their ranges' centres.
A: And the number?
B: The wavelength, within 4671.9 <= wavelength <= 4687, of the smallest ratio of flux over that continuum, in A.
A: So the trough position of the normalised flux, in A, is 4683.78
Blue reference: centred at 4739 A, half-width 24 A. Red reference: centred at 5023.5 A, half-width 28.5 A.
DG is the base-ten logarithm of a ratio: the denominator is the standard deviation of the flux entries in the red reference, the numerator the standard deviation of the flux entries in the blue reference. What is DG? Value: -0.2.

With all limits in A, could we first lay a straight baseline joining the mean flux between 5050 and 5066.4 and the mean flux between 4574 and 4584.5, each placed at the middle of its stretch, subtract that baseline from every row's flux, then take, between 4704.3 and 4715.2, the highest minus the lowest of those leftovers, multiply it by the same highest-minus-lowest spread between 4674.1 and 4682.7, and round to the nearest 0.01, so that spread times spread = 0.04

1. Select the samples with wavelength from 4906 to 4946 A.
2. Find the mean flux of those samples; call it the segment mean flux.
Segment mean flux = 8.63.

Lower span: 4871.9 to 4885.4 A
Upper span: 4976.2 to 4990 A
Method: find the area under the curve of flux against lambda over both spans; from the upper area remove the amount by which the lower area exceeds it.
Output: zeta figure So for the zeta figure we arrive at 109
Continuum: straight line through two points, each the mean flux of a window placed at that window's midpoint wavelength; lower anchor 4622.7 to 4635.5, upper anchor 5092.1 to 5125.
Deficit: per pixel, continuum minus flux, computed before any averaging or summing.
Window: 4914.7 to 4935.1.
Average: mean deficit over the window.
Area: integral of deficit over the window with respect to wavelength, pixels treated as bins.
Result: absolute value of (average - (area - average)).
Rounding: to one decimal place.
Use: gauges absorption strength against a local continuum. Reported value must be 6.7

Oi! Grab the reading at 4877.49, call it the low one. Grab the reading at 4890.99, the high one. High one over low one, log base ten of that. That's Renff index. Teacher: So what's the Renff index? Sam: -0.01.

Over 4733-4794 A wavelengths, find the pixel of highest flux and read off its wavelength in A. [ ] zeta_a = 4742.38 A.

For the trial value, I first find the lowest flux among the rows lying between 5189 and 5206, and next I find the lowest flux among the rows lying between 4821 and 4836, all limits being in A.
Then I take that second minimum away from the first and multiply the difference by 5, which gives 1.6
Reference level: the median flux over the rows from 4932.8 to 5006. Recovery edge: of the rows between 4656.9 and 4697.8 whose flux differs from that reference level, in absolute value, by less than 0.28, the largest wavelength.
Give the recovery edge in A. 4696.74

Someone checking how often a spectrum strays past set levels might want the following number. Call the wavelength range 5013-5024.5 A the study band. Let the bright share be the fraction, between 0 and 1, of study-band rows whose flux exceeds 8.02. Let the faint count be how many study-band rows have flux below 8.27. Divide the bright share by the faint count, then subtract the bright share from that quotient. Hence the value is -0.4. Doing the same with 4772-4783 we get -0.6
